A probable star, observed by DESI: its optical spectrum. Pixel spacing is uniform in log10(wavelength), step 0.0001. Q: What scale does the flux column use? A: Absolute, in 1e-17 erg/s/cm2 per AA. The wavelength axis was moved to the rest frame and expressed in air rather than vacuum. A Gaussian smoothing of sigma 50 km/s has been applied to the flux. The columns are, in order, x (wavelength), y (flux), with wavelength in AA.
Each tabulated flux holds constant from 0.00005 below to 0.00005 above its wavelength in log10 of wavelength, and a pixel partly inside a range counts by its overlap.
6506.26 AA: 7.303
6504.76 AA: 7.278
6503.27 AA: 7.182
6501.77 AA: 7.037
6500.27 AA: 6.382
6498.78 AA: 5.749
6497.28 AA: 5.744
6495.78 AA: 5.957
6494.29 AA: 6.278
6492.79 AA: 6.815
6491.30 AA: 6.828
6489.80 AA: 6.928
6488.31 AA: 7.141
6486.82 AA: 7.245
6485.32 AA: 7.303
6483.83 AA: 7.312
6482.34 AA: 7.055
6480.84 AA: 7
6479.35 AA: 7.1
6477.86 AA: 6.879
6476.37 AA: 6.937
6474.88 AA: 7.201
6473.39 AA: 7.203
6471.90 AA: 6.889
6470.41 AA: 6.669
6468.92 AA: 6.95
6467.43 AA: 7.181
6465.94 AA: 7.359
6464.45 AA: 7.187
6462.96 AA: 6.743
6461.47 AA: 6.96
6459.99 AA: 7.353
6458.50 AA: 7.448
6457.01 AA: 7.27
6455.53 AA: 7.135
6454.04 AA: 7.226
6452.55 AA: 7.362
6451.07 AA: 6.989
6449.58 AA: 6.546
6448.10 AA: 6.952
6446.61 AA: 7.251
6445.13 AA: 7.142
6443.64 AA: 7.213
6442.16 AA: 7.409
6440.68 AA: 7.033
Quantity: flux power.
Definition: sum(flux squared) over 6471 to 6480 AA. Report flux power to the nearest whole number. 297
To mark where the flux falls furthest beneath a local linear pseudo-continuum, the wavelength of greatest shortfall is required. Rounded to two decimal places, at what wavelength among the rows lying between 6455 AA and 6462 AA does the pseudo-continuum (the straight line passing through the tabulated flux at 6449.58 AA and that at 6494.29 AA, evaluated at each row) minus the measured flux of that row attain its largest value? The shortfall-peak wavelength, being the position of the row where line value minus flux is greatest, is 6461.47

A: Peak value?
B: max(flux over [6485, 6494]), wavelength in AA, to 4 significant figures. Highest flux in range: 7.303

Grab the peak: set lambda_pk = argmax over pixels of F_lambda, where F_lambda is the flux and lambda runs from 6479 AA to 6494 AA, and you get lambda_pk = 6483.83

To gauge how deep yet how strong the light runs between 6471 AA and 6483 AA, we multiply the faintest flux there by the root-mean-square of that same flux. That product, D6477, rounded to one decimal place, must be 48.4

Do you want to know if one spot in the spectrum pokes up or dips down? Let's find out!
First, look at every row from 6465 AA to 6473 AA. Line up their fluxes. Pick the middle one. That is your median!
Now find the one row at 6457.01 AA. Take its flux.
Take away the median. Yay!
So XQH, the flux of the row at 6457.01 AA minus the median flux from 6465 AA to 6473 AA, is 0.3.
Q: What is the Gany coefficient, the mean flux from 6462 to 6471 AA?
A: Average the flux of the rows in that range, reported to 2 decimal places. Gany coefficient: 7.01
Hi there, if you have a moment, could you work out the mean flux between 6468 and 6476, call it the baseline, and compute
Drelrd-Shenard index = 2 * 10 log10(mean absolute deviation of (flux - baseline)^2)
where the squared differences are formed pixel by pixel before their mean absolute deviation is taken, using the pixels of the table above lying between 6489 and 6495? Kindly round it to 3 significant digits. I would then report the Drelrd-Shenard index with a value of -14.9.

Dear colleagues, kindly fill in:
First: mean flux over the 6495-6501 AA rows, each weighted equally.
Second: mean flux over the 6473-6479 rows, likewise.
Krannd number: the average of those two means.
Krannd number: 6.51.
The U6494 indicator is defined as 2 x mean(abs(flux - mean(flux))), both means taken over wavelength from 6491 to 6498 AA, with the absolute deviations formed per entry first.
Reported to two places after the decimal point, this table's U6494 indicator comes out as 0.80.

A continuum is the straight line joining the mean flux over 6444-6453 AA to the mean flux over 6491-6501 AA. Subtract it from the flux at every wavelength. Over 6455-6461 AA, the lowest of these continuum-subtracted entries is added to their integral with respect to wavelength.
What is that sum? 2.7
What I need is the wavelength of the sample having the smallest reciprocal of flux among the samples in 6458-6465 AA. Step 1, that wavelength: 6458.50 AA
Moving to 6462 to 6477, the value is 6465.94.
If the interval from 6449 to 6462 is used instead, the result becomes 6458.50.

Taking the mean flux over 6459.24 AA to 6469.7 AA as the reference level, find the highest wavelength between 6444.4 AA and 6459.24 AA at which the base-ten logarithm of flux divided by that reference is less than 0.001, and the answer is 6451.07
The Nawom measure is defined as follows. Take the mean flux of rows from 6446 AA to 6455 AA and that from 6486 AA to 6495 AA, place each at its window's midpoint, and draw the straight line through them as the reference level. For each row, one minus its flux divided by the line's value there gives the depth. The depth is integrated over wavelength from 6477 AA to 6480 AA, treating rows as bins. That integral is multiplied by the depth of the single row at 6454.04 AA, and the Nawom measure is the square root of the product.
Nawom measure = 0.03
